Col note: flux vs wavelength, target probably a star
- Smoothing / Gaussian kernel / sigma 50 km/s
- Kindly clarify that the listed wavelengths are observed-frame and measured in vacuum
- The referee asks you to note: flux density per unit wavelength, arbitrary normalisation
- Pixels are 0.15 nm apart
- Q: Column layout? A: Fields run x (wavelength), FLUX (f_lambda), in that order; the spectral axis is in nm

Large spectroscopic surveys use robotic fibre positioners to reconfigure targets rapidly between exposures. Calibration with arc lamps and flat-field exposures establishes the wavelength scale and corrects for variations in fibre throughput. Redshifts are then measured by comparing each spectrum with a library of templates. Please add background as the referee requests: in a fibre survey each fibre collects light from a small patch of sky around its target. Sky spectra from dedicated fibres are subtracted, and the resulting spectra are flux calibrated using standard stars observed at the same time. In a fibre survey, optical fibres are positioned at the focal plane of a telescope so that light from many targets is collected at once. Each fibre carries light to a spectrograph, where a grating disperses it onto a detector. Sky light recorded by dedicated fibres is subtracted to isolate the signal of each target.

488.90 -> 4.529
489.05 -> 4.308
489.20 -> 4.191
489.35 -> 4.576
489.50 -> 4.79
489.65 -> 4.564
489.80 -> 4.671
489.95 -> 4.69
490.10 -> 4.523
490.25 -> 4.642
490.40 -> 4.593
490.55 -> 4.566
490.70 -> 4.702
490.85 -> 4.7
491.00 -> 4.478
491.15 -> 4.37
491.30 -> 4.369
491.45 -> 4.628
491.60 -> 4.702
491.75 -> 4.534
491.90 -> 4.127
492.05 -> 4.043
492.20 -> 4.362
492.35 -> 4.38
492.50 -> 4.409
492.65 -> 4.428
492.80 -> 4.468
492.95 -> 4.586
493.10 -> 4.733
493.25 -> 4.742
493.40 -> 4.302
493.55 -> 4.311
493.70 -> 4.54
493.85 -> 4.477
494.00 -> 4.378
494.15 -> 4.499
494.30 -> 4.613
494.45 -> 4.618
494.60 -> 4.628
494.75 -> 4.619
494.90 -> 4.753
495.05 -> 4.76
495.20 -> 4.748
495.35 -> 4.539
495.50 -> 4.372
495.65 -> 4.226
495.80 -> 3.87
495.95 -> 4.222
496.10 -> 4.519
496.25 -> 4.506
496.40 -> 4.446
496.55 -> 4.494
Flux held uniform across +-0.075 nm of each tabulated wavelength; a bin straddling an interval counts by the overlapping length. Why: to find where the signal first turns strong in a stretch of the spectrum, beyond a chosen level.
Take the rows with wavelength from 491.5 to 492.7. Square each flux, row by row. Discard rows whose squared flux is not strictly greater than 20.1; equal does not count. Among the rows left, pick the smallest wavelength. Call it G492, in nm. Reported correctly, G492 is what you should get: 491.60 nm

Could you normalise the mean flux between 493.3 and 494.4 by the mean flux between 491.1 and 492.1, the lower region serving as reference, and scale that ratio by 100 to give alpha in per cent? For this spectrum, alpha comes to 101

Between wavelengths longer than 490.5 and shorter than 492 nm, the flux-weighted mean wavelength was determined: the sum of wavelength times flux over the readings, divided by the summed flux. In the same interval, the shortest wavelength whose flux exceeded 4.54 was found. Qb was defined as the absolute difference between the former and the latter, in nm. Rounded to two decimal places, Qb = 0.67 nm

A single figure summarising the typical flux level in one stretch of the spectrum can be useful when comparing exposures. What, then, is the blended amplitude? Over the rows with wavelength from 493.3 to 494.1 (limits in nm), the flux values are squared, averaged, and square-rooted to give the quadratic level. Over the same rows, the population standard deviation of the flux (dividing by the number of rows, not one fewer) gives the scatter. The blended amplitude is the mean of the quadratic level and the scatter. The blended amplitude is 2.25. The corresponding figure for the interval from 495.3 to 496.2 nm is 2.26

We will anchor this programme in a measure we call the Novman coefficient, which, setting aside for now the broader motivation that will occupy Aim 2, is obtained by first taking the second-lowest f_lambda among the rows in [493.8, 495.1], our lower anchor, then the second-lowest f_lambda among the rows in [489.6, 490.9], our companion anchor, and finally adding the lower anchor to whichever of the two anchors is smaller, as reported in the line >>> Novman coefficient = 8.95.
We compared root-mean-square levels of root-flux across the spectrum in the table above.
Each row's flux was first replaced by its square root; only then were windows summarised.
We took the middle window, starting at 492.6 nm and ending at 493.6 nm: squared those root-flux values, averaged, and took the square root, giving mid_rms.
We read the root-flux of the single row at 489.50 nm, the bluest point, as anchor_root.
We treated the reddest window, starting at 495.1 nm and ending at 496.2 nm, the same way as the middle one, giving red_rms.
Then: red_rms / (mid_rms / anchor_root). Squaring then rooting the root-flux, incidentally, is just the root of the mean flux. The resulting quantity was 2.15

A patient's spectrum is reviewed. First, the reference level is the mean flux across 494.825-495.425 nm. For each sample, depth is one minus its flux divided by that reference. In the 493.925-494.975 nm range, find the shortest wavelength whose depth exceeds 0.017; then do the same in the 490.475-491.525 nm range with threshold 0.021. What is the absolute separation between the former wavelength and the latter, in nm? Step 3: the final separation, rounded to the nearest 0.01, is 3.45 nm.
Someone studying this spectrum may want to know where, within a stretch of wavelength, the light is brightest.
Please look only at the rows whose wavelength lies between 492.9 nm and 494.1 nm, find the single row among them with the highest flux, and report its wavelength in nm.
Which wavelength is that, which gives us 493.25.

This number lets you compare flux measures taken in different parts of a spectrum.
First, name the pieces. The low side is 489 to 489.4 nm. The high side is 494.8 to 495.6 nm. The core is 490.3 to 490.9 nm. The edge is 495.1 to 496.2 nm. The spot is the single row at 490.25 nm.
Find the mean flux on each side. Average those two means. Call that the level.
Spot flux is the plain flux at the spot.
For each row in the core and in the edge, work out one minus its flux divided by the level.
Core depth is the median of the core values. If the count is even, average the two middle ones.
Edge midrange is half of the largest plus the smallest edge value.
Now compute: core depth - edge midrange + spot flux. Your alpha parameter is 4.57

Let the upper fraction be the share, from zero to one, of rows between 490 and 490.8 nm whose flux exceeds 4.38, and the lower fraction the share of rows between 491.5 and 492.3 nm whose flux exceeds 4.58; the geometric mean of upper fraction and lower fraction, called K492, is 0.4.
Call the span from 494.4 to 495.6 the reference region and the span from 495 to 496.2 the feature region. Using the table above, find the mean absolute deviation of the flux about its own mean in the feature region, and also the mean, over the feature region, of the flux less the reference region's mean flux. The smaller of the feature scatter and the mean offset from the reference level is -0.22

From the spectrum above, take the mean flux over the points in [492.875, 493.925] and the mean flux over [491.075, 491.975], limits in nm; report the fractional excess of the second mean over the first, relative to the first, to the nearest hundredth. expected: -0.02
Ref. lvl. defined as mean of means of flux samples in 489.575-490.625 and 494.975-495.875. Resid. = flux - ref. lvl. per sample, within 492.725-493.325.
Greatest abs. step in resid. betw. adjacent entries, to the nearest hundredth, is 0.15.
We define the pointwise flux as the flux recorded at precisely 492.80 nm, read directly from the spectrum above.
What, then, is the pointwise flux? 4.468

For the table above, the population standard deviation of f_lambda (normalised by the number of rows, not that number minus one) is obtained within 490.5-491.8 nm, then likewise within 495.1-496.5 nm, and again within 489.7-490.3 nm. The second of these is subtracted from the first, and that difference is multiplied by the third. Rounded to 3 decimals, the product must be -0.007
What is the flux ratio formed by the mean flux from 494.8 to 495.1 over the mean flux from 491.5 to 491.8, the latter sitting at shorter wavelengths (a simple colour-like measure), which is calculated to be 1.03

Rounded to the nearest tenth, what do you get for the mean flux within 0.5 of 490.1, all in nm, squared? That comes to 21.2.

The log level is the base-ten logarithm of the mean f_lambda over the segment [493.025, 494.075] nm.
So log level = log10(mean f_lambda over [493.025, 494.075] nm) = 0.653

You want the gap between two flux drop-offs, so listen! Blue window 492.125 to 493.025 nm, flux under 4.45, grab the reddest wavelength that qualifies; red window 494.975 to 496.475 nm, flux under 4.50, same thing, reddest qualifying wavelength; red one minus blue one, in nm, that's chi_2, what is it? 3.75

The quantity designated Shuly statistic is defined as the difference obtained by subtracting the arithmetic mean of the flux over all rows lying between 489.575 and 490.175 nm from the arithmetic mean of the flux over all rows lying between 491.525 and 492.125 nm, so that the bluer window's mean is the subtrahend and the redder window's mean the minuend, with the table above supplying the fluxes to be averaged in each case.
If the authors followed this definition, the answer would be -0.26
